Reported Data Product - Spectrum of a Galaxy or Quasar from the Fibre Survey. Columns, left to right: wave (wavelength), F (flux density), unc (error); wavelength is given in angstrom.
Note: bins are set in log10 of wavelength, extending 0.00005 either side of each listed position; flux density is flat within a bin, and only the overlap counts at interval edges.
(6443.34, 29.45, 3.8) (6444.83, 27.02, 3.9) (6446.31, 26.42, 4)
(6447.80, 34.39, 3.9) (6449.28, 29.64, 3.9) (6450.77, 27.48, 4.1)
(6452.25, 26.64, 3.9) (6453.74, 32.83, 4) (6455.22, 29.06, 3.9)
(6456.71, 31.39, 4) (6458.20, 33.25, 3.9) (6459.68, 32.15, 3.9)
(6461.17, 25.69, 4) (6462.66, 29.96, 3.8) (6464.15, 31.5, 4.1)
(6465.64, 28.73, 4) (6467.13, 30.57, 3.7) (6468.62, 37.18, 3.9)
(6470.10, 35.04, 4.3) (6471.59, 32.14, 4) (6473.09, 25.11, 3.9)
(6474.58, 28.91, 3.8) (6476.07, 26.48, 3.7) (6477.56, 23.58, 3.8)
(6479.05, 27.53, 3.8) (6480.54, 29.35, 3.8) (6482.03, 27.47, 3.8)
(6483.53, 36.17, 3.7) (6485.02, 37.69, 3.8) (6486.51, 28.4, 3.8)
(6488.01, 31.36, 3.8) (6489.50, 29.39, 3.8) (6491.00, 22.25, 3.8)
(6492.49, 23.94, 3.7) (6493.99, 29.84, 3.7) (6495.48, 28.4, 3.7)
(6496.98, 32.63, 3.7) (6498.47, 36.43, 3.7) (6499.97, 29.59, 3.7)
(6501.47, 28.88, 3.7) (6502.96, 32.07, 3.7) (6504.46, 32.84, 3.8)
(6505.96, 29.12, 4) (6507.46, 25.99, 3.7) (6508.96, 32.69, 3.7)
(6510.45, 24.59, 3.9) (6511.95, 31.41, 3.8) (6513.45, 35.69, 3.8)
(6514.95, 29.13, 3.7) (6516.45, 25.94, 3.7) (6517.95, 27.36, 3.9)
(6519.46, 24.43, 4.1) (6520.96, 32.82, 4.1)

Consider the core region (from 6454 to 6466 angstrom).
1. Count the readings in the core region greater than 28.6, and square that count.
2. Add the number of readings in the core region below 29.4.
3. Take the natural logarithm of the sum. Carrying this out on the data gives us 4.0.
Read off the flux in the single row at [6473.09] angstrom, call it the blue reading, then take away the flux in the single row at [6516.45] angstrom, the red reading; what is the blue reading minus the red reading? -0.8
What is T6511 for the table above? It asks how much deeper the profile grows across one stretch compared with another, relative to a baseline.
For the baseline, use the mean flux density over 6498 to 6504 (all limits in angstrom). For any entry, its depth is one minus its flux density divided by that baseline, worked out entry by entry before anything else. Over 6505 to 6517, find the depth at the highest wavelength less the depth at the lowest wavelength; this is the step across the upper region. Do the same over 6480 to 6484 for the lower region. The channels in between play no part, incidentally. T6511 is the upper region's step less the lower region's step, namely 0.32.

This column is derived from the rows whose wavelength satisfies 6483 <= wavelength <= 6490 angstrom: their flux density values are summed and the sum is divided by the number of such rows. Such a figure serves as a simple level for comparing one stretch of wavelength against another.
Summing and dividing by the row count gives 32.6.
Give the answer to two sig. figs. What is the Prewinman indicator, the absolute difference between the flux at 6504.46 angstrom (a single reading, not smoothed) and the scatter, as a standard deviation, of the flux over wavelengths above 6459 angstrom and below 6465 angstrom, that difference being 30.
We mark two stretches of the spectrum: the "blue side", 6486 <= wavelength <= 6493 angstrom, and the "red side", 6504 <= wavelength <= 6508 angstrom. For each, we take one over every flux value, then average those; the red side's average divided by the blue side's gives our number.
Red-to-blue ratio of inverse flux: 0.92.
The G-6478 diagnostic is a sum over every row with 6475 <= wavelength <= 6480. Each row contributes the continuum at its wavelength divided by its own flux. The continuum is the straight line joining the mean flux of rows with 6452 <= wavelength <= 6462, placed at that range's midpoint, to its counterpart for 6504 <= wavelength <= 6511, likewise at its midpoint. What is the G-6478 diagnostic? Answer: 3.5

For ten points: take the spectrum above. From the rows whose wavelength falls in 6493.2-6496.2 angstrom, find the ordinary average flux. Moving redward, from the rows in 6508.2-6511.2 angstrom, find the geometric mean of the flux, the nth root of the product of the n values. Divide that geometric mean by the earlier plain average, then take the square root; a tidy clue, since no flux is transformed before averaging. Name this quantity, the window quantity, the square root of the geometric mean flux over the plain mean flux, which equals 0.99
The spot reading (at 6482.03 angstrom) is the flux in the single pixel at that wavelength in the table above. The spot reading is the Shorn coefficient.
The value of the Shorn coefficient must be 27.47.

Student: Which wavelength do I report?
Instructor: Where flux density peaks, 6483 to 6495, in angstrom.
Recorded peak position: 6485.02 angstrom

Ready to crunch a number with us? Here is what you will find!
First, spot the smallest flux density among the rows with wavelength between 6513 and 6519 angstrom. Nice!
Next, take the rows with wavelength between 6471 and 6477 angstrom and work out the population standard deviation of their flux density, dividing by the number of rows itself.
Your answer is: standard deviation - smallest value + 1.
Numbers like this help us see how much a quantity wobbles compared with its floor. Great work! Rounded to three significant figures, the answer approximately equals -22.3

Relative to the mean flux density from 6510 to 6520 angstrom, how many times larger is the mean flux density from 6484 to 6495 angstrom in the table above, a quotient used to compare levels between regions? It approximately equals 1.02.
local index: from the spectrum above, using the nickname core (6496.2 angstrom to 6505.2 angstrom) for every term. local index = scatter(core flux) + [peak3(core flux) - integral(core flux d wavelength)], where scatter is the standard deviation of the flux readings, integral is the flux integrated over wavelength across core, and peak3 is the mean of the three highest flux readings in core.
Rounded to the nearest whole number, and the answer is -252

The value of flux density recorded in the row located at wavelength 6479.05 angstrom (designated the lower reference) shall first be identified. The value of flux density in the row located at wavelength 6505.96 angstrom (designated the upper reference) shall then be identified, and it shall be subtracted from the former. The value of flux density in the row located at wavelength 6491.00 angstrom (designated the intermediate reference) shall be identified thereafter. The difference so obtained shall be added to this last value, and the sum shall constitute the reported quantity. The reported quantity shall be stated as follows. 21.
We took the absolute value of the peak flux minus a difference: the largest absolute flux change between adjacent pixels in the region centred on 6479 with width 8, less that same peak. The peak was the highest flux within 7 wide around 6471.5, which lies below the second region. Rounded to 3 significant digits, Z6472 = 70.4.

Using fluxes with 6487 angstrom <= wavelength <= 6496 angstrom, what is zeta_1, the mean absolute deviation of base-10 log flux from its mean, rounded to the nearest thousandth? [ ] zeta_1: 0.049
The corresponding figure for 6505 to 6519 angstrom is 0.042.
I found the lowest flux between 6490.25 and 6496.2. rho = 22.25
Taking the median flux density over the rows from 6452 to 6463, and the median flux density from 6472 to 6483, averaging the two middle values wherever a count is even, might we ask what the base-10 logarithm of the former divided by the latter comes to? 0.05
